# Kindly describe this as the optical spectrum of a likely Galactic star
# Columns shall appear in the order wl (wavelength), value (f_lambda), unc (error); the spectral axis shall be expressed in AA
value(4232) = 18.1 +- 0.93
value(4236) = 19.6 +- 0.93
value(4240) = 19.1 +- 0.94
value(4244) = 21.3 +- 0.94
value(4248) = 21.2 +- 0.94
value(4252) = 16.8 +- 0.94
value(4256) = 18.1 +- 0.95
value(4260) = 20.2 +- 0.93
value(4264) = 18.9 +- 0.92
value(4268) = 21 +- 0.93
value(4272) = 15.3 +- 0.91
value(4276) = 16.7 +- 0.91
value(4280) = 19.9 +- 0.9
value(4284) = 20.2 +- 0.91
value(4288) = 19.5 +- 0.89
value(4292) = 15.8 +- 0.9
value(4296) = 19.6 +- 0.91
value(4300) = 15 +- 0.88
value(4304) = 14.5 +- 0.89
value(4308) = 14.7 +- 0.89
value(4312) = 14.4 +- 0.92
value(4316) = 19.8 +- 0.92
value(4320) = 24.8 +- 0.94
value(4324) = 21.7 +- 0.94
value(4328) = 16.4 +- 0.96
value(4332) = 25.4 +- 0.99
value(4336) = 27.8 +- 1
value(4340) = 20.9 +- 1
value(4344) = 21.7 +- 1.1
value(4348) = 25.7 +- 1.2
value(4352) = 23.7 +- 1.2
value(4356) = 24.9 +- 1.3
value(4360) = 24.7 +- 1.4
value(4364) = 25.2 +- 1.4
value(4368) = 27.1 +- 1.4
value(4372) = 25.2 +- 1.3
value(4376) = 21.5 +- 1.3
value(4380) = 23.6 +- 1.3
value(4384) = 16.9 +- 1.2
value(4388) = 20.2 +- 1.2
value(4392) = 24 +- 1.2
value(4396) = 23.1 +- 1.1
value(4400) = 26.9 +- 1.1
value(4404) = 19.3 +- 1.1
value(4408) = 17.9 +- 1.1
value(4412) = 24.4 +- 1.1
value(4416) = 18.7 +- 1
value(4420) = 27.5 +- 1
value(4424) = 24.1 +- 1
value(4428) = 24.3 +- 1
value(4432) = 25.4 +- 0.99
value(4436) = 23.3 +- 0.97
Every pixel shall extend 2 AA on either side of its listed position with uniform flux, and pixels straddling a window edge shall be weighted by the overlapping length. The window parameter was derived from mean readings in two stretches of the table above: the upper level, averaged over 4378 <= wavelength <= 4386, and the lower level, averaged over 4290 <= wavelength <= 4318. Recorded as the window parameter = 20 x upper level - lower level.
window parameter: 389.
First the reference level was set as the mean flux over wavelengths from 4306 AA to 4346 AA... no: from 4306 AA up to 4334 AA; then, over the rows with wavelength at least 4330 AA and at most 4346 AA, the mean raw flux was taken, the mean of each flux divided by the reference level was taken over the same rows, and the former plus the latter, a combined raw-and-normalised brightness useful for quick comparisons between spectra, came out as 25.2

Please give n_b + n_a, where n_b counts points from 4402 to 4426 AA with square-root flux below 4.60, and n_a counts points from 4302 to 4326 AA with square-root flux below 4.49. 7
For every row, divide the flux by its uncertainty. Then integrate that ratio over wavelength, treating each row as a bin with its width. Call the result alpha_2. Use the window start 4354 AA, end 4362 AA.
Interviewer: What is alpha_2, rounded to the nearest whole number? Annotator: 147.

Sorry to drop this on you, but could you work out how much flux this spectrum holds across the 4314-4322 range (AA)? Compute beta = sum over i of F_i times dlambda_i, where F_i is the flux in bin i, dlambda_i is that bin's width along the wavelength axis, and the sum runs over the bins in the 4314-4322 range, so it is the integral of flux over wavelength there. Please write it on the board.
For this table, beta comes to 178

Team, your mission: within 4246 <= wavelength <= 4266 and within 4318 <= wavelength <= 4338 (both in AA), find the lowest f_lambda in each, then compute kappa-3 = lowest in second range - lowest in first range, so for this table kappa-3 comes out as 0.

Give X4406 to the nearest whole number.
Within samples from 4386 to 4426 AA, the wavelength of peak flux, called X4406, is 4420 AA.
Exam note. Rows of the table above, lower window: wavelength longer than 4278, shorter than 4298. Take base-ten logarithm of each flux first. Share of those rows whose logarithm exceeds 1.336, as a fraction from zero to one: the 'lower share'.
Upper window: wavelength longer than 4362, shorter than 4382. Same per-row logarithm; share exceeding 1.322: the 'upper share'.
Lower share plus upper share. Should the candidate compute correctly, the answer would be 1.00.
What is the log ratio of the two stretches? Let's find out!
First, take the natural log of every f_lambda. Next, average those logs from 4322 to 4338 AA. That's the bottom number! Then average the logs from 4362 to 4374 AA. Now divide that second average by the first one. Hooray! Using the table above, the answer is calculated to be 1.05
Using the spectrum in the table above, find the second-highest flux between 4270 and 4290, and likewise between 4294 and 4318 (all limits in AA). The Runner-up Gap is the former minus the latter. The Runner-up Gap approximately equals 0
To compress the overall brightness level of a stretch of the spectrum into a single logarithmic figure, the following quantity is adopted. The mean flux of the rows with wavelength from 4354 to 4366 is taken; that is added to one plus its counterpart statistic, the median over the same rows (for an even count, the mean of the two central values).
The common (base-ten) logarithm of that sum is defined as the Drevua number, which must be 1.71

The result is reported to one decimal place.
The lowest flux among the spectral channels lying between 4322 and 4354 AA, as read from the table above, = 16.4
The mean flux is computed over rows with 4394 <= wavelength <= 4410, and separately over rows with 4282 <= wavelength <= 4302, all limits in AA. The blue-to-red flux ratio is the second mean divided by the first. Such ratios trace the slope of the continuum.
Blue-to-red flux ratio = 0.83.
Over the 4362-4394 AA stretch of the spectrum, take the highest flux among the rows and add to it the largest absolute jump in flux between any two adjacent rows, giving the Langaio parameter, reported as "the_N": 33.8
